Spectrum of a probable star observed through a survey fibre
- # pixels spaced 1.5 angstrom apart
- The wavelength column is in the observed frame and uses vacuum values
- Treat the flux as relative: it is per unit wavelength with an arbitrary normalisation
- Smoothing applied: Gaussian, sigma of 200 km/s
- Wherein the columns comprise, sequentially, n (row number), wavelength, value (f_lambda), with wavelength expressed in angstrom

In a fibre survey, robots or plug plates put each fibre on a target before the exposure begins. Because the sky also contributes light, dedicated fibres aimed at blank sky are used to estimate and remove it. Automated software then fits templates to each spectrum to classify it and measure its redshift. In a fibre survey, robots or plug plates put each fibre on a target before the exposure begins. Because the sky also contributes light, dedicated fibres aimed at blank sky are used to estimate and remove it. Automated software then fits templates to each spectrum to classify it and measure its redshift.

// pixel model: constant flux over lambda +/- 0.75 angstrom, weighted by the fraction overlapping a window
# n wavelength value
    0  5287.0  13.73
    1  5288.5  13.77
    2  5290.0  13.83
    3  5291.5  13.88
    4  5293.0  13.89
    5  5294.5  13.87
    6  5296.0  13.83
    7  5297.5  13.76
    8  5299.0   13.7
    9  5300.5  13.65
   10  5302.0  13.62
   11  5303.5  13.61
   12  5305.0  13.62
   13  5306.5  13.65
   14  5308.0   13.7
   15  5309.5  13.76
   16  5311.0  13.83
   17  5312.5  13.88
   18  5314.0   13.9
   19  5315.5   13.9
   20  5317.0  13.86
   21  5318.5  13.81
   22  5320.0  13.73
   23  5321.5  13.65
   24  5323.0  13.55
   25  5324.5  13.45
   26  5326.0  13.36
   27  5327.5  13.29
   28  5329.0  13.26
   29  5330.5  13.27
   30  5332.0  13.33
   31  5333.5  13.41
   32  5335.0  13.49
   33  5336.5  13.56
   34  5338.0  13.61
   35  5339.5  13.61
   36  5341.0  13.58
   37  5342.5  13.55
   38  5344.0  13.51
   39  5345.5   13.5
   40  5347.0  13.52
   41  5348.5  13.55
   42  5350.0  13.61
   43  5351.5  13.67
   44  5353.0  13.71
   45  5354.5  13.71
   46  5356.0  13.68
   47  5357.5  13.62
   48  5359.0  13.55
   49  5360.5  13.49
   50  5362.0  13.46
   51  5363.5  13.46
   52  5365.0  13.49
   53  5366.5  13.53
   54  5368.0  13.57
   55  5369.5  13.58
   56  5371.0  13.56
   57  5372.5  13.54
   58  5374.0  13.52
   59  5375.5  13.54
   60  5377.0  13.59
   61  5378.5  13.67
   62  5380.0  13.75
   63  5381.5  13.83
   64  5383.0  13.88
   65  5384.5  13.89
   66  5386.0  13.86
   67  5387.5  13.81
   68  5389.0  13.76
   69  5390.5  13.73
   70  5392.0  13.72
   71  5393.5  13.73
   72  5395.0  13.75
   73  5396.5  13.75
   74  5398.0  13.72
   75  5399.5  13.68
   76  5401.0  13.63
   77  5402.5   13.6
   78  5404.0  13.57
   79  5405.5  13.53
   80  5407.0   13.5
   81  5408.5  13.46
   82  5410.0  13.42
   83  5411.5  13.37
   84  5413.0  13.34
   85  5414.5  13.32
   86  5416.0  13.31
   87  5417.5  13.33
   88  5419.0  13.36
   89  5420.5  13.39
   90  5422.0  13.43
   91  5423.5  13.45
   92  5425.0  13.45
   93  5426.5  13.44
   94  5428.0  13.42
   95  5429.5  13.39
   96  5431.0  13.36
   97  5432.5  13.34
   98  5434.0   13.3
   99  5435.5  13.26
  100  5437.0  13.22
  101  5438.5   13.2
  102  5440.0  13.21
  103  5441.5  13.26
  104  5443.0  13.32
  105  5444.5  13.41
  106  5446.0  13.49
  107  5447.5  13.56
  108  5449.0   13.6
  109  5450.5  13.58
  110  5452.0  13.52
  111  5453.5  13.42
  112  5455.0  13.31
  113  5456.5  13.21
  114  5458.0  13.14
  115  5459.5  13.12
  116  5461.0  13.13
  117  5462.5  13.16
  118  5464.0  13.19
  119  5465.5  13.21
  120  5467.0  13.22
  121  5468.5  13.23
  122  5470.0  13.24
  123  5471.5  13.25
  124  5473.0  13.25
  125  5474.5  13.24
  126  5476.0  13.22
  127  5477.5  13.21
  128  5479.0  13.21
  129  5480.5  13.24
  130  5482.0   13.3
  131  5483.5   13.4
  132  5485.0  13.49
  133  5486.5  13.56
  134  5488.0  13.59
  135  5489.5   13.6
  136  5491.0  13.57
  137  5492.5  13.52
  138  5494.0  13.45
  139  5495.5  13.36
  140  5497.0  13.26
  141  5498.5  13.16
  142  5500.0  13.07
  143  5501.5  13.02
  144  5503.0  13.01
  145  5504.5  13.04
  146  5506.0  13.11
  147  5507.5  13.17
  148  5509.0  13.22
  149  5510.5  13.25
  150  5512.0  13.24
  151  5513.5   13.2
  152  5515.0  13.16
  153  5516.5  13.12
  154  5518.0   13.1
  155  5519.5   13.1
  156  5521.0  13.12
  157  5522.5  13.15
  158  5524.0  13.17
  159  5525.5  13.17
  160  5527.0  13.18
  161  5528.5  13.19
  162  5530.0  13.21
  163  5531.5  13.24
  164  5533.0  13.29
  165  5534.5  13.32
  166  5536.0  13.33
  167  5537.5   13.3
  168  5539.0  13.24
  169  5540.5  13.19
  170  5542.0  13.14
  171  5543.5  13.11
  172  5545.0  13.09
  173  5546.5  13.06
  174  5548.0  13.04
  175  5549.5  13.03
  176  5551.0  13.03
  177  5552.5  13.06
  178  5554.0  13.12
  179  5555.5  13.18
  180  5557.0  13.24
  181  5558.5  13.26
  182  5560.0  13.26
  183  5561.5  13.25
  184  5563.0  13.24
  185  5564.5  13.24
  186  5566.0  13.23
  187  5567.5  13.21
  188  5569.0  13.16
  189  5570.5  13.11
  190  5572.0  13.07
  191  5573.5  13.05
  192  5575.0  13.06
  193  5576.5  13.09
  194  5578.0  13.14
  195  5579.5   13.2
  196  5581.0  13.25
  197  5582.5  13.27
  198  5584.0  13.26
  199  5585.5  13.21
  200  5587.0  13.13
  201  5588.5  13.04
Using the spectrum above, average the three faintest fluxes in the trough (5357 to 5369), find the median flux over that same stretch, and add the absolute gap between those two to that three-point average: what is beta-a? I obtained 13.5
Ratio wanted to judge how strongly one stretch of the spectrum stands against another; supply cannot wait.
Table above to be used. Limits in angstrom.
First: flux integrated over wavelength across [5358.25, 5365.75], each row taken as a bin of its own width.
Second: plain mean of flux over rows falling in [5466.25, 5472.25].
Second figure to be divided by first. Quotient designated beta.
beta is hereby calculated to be 0.131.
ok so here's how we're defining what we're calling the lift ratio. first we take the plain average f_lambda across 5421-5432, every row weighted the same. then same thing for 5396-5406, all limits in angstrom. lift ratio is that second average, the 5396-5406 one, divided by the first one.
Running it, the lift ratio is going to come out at 1.02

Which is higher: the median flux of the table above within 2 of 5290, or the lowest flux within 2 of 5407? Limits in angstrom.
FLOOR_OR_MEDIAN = 13.8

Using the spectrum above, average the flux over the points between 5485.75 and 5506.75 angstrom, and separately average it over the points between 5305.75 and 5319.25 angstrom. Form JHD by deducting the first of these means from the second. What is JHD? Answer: 0.50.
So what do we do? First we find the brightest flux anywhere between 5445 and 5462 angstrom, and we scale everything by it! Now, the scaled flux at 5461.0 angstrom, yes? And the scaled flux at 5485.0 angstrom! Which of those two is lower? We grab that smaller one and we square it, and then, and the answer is 0.932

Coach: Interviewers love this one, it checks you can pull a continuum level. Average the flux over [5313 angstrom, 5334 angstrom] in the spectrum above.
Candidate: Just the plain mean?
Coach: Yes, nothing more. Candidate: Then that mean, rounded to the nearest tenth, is 13.6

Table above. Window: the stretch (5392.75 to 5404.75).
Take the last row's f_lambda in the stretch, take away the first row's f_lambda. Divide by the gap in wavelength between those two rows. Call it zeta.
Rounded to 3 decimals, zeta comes -0.015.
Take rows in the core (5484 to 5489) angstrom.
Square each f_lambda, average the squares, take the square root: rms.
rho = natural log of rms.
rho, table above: 2.61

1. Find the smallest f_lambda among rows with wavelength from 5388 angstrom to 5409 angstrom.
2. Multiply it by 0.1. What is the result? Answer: 1.35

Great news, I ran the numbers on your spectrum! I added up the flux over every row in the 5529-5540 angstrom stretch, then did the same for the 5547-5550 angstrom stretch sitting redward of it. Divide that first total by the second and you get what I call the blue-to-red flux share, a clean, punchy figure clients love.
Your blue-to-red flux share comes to 3.6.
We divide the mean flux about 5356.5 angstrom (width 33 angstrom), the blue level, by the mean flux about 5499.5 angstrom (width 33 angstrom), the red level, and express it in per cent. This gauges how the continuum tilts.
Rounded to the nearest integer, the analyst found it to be 102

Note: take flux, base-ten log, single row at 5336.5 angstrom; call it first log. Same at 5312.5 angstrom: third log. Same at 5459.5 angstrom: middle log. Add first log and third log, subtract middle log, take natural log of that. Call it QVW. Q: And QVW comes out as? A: 0.146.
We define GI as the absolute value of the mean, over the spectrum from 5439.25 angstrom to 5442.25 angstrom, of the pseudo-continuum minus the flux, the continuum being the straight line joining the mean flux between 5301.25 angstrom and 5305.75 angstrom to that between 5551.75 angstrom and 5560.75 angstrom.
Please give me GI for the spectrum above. 0.15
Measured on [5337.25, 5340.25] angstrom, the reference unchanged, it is 0.05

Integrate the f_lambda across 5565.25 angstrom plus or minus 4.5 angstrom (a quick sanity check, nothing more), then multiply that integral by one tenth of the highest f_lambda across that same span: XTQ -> 158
